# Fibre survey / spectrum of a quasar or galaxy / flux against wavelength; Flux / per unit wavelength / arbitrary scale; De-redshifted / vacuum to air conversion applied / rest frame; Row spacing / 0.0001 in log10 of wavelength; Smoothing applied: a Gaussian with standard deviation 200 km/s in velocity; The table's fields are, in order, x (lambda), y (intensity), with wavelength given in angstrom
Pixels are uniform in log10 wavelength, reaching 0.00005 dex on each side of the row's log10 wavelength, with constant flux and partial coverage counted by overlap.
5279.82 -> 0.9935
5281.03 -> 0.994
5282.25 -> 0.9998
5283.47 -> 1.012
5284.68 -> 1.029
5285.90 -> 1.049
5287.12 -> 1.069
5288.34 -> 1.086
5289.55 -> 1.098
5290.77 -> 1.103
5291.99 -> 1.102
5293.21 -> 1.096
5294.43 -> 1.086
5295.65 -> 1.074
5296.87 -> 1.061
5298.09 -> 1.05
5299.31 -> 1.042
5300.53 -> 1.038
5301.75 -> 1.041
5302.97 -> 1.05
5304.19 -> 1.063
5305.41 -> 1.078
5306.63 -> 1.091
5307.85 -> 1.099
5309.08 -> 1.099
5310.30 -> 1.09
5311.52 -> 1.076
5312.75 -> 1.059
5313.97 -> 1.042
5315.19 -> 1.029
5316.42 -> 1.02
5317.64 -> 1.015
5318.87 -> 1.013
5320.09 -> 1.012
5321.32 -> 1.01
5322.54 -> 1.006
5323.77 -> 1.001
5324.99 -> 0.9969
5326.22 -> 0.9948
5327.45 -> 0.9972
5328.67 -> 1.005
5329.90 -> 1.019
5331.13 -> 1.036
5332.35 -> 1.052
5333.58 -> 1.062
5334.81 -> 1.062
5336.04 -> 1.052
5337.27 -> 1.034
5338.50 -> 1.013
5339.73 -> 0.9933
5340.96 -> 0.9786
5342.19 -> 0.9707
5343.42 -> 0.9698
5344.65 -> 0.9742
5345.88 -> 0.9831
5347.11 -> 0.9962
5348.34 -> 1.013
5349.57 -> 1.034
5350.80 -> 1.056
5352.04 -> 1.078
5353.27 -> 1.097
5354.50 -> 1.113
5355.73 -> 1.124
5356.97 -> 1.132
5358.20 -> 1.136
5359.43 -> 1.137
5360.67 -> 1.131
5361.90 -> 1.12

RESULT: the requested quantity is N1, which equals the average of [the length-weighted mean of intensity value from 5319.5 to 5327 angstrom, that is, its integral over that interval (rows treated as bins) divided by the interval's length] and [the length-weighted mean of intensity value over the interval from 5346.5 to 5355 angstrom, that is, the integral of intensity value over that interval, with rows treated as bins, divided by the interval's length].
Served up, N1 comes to 1.03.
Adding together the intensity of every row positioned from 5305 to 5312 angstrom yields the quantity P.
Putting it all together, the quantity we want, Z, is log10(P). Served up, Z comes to 0.815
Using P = 6.53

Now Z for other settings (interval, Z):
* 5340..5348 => 0.769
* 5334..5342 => 0.788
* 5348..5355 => 0.806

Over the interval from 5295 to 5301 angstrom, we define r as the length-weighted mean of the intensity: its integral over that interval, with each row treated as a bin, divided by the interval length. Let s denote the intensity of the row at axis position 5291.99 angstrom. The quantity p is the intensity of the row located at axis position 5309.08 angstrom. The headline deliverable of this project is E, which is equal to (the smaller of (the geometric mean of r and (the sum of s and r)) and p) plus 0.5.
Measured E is 1.60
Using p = 1.099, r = 1.05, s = 1.102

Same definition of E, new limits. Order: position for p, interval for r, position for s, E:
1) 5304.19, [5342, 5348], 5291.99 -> 1.56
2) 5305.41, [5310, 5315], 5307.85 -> 1.58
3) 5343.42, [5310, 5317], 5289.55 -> 1.47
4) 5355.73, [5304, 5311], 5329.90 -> 1.62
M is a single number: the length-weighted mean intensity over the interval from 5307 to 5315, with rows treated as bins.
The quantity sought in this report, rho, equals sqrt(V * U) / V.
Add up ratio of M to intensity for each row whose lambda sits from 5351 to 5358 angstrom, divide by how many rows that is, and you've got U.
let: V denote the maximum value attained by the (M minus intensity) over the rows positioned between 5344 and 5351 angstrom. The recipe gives 3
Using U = 0.97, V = 0.10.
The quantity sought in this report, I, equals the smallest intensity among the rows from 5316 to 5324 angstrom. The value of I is 1.001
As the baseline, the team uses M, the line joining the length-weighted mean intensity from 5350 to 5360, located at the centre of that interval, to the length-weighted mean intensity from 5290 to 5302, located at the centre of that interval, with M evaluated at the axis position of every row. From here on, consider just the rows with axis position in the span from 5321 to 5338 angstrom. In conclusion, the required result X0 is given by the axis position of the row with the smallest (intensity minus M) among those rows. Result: 5326.22 angstrom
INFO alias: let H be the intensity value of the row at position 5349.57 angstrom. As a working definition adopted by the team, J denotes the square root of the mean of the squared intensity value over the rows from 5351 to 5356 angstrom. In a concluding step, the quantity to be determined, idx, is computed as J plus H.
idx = 2.14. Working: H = 1.034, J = 1.10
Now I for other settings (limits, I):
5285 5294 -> 1.049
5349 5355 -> 1.034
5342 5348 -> 0.9698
